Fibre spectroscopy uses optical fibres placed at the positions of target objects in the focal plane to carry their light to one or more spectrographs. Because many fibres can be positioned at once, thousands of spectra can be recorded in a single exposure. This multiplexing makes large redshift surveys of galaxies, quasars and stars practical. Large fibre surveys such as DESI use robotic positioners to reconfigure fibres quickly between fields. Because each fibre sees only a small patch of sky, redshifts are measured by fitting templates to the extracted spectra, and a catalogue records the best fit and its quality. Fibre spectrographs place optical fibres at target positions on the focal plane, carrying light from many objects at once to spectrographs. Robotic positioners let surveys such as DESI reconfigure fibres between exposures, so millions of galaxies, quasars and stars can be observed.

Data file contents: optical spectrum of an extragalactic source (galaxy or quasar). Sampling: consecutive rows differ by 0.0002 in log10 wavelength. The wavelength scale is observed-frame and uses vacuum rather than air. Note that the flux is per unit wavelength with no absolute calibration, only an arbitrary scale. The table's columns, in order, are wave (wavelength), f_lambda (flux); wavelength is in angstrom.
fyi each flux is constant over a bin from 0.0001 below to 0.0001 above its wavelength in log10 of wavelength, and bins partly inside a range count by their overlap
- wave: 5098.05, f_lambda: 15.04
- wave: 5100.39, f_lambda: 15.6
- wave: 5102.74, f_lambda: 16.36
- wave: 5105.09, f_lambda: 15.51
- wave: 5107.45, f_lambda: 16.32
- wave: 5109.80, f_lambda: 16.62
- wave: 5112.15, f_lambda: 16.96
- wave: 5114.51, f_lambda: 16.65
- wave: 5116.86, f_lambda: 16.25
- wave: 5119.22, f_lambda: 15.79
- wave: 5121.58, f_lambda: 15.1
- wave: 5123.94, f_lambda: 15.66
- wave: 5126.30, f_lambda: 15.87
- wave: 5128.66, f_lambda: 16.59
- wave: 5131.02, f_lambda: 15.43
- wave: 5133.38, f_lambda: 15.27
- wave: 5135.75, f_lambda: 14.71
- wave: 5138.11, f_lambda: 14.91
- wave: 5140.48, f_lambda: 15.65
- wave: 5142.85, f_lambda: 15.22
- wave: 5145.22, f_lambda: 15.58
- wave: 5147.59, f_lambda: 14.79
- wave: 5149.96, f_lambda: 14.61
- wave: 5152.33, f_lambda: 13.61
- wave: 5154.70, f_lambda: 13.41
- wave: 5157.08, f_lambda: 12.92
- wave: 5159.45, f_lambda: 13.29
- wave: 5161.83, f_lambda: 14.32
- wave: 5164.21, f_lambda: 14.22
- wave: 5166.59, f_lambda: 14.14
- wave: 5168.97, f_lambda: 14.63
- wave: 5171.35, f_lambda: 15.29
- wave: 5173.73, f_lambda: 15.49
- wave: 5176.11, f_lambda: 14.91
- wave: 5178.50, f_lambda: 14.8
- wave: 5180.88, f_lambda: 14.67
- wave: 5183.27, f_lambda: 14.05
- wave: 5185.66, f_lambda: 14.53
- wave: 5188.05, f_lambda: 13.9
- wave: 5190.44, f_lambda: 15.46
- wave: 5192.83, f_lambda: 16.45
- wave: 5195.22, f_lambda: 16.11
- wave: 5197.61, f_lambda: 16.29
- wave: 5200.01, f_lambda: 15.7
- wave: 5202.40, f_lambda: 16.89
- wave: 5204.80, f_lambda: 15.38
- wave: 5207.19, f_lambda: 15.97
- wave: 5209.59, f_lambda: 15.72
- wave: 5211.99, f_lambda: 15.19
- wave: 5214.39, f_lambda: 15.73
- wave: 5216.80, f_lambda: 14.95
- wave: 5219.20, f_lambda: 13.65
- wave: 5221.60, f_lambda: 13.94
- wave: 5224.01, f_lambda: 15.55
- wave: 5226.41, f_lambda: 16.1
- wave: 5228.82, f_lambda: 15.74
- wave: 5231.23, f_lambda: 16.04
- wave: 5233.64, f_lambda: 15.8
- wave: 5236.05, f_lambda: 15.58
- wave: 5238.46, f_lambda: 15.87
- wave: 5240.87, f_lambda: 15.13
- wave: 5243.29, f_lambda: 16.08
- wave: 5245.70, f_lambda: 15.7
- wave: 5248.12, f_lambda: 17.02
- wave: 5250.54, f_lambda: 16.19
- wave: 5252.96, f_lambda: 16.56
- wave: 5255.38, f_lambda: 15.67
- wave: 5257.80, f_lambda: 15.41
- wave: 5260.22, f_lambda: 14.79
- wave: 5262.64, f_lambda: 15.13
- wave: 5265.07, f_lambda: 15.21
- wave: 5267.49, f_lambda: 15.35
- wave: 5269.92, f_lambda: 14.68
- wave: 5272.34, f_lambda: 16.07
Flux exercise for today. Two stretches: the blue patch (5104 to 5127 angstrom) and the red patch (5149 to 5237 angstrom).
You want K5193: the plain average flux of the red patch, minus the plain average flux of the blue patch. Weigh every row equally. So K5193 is -1.1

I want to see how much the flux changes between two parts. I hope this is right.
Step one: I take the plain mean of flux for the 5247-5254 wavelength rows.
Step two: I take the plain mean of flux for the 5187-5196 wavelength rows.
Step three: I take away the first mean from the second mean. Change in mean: -1.1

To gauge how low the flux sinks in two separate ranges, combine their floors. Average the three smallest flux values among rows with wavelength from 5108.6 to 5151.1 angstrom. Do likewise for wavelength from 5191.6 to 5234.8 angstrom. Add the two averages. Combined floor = 28.9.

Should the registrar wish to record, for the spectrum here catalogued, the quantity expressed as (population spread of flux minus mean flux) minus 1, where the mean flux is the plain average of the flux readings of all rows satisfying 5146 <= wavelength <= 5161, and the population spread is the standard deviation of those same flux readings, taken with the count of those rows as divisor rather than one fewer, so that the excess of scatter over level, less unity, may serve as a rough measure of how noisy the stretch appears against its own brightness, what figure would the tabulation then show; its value -14.1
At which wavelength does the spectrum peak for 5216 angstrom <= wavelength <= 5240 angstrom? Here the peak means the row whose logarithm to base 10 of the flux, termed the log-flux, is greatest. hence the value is 5226.41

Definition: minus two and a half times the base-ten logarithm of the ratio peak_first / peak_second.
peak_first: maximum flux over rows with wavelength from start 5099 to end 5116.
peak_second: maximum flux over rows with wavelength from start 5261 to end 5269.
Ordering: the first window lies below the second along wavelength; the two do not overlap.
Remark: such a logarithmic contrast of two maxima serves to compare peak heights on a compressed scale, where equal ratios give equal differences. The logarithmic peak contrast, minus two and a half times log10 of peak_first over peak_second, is -0.11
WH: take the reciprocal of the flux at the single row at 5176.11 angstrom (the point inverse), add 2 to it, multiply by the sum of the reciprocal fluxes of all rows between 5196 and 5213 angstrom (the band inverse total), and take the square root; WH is 0.955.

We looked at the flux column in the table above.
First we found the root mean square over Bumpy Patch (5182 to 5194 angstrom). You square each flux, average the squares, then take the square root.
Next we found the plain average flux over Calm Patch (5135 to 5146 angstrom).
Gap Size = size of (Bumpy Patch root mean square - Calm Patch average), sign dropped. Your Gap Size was 0.31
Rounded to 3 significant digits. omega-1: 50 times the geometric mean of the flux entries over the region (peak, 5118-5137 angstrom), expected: 777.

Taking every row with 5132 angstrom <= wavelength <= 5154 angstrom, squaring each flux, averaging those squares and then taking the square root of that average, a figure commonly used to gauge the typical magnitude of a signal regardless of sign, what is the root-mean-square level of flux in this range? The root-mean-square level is 14.9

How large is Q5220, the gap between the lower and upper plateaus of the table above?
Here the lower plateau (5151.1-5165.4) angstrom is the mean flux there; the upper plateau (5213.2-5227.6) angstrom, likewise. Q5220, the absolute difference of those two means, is 1.4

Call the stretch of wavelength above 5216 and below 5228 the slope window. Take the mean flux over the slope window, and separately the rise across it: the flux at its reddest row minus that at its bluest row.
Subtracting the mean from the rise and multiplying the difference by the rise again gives -16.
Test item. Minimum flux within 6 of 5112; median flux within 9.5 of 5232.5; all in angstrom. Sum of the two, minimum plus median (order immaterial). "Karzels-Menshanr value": 32.0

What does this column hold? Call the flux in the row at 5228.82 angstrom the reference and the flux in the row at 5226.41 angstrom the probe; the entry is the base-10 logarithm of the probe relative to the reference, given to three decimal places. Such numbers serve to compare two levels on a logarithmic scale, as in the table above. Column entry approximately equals 0.010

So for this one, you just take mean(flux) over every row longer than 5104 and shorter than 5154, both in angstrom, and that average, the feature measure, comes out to 15.6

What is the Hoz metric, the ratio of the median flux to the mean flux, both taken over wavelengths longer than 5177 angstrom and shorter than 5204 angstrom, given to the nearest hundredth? 1.01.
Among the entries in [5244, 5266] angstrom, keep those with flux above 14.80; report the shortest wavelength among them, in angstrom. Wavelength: 5245.70 angstrom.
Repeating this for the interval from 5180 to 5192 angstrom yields 5190.44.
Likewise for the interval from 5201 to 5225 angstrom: 5202.40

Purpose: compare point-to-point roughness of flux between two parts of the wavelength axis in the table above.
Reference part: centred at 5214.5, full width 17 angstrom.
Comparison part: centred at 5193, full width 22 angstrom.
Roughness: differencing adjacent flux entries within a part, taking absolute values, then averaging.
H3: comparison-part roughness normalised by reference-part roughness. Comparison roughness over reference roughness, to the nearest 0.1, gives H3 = 1.2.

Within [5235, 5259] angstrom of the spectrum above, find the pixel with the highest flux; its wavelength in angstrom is 5248.12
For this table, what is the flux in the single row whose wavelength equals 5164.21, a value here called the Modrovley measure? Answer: 14.22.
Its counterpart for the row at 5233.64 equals 15.8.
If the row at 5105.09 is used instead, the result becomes 15.51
